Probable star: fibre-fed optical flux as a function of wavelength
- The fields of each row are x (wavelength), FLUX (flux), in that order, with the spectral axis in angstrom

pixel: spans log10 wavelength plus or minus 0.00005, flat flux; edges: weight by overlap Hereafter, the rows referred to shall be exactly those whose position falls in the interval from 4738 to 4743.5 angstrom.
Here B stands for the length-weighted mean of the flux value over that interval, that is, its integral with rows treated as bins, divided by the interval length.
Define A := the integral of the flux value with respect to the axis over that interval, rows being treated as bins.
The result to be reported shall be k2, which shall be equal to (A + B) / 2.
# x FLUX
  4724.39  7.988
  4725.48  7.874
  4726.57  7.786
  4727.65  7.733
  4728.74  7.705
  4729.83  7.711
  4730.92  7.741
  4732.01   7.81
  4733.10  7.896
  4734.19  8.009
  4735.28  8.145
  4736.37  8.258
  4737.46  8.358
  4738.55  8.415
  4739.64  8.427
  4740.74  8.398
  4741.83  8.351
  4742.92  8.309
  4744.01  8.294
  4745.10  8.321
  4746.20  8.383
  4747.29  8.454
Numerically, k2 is 27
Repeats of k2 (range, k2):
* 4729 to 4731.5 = 14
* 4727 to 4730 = 15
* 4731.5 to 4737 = 26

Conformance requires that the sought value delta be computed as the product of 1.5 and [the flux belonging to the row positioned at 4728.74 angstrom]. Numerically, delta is 11.56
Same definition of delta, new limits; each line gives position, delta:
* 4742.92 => 12.46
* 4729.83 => 11.57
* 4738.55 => 12.62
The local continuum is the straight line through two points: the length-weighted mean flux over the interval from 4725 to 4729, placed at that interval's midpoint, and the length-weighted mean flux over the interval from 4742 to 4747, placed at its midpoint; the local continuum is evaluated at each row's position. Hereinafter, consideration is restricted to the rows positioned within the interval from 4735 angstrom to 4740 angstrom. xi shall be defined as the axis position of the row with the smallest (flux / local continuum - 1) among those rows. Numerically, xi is 4735.28 angstrom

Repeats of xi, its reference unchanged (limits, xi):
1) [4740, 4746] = 4745.10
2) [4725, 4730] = 4729.83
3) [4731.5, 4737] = 4732.01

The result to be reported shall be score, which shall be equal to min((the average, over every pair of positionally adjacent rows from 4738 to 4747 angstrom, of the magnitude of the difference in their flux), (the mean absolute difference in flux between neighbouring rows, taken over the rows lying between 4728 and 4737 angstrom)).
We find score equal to 0.0334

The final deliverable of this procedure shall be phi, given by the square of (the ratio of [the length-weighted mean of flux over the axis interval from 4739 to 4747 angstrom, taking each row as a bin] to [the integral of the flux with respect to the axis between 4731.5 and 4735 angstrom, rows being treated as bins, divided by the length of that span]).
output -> 1.11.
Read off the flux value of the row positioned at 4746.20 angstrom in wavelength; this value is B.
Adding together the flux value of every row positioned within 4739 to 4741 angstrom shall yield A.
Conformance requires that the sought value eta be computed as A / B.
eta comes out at 2.0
